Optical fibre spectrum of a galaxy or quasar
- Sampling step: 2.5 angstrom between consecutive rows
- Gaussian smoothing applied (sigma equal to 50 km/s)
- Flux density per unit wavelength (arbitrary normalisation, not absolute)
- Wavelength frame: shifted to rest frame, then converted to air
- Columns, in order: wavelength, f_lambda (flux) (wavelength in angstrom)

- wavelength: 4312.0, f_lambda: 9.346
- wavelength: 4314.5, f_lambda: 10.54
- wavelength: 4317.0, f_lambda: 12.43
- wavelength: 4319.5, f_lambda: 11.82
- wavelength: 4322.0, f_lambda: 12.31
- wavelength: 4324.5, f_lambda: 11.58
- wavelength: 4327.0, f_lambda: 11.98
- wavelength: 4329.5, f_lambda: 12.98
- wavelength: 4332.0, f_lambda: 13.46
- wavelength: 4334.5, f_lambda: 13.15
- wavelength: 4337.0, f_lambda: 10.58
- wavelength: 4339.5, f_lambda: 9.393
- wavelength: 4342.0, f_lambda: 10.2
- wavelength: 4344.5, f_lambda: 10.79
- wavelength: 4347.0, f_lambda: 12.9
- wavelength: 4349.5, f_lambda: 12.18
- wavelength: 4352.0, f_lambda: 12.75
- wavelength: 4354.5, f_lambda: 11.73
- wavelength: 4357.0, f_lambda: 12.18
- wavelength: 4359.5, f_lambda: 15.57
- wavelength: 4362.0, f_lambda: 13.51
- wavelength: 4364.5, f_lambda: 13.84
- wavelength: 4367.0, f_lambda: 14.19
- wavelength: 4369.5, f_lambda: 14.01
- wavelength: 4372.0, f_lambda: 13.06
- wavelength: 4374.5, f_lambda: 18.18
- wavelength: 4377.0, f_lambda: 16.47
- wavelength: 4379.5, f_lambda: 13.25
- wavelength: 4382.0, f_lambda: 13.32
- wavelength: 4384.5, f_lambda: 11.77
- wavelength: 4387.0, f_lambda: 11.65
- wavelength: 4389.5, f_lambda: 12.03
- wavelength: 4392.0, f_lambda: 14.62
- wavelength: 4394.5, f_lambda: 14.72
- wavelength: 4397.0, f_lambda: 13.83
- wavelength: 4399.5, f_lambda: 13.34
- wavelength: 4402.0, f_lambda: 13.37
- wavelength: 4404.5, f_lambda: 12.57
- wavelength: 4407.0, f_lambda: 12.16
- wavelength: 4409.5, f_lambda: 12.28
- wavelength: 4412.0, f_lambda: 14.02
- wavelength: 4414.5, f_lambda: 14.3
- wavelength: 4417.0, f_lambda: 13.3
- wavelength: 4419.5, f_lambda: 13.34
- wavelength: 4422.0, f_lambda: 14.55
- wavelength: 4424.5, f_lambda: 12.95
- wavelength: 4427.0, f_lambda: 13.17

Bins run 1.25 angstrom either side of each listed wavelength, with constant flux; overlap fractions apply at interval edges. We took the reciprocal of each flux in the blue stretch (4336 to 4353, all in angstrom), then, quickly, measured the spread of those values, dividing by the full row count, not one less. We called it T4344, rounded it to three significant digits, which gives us 0.0101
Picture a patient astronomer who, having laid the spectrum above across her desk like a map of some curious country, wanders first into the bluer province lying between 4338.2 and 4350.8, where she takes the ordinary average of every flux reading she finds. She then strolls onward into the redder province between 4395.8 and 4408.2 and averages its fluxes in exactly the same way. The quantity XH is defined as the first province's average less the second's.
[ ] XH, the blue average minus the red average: -2.0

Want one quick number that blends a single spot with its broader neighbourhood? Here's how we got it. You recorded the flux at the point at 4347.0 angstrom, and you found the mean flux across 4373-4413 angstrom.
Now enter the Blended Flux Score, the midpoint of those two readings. 13.2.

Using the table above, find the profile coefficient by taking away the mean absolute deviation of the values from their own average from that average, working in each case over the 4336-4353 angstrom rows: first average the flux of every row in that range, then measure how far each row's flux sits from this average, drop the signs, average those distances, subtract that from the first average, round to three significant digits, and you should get 10.1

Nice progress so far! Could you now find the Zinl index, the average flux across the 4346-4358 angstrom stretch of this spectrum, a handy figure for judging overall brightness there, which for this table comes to 12.3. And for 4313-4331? 11.9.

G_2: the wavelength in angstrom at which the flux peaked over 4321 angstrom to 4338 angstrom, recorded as 4332.0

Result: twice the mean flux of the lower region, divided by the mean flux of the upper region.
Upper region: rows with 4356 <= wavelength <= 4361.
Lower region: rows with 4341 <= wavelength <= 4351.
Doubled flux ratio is 1.66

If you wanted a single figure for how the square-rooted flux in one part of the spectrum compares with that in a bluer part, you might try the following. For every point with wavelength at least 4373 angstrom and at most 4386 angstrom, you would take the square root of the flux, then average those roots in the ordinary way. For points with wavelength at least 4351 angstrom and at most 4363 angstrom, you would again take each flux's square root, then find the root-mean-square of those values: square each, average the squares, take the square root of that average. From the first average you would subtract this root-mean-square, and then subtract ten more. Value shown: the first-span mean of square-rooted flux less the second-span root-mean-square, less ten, -9.8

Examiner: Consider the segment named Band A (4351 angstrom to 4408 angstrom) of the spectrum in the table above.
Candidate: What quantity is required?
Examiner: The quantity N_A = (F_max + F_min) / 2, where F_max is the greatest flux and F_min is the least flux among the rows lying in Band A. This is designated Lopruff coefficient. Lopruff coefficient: 14.9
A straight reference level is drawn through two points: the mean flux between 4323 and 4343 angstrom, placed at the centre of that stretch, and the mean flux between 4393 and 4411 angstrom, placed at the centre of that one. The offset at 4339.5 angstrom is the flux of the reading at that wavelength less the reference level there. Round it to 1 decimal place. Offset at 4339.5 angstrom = -2.4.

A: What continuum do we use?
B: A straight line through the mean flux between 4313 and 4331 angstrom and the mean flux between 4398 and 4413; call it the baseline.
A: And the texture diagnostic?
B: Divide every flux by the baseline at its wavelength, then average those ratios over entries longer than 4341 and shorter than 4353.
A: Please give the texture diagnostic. 0.96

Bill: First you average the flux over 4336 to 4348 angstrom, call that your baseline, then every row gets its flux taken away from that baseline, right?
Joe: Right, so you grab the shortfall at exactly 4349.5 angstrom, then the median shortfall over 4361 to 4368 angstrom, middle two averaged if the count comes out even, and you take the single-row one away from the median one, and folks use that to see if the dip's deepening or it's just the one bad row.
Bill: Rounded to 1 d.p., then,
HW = -1.7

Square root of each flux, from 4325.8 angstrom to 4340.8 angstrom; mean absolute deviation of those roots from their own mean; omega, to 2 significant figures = 0.19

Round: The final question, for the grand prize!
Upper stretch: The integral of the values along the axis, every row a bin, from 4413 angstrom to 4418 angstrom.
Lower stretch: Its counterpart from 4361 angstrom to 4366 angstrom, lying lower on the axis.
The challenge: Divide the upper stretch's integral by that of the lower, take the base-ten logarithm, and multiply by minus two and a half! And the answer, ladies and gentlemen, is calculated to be -0.01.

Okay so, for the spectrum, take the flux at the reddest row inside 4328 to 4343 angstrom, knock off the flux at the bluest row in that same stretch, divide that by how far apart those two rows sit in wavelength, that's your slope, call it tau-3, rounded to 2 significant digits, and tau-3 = -0.22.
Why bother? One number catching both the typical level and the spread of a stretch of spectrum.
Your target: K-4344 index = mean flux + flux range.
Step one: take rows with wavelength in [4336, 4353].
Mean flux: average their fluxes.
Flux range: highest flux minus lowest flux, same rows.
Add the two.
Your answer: 14.8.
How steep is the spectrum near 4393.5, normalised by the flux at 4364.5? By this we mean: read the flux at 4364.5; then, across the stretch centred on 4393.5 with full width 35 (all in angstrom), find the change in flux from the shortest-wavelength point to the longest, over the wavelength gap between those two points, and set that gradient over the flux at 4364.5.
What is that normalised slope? -0.009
